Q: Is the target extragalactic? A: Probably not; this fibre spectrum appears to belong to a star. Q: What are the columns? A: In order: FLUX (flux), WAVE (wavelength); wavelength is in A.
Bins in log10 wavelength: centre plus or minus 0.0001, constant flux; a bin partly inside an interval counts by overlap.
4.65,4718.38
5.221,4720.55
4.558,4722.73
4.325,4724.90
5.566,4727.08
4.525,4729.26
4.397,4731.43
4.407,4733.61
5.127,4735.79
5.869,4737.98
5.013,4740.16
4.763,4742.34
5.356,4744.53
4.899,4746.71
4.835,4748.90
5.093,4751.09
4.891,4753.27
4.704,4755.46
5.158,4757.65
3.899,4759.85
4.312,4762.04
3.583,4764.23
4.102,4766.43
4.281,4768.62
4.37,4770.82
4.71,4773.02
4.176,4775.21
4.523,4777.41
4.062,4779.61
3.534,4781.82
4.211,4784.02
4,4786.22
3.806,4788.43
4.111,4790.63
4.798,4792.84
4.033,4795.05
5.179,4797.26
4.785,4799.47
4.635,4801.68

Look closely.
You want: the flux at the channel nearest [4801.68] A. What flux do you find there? 4.635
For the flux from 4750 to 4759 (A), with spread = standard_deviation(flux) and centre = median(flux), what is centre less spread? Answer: 4.8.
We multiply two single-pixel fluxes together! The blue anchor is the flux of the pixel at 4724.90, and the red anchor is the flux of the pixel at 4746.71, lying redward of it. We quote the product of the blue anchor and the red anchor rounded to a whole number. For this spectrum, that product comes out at 21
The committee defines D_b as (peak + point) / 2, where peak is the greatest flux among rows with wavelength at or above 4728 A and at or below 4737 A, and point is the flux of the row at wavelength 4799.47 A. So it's 5.0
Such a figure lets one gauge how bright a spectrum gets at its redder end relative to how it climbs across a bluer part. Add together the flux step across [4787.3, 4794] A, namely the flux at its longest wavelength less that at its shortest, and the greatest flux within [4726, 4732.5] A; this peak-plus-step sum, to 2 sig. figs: 6.6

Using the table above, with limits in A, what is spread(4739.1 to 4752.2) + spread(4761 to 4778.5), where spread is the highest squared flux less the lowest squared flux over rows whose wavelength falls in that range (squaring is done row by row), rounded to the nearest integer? 15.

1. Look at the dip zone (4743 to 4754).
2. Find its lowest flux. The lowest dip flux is 4.835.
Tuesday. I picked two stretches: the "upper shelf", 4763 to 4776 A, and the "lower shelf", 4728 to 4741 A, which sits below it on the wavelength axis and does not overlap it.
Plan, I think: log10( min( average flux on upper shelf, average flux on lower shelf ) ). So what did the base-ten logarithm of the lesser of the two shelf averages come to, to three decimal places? 0.624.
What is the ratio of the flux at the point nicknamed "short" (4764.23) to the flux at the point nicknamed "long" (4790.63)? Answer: 0.87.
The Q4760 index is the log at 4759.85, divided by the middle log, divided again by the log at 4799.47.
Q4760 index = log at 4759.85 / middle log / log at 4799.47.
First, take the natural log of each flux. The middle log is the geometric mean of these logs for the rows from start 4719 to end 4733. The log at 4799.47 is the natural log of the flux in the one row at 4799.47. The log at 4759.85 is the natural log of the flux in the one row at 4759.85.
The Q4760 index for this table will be 0.56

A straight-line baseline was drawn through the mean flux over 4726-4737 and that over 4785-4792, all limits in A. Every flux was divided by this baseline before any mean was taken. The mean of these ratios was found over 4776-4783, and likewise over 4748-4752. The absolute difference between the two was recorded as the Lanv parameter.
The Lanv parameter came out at 0.11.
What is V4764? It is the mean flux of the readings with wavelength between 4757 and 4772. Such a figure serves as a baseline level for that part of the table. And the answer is 4.2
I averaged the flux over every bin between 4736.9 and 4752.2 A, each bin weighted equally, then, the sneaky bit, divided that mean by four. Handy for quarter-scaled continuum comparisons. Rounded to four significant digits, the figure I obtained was 1.280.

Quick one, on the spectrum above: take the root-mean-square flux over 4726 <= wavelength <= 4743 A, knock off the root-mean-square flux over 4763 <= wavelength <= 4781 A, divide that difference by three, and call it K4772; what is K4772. 0.249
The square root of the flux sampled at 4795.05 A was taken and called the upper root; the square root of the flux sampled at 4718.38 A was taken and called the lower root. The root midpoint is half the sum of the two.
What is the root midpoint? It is 2.08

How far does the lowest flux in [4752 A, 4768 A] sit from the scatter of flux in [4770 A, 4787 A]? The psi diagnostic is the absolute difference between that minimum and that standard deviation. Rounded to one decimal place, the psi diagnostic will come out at 3.2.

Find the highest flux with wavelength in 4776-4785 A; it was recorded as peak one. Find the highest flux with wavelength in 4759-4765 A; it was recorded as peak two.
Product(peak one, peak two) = 19.5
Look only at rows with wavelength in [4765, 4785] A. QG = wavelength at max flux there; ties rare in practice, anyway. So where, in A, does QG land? 4773.02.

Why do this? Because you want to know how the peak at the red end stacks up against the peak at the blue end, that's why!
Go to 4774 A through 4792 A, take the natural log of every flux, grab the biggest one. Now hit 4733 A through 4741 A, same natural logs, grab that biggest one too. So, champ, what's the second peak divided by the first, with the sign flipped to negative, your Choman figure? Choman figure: -1.17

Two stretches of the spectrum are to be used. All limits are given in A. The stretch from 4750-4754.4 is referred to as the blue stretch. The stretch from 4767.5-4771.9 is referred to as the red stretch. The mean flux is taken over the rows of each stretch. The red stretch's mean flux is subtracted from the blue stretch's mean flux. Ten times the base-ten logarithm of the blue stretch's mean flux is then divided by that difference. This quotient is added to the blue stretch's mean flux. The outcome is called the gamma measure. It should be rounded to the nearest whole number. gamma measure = 15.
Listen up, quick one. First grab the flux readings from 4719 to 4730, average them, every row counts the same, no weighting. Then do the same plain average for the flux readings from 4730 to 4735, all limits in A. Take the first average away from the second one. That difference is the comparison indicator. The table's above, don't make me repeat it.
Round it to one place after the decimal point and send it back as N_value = -0.4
